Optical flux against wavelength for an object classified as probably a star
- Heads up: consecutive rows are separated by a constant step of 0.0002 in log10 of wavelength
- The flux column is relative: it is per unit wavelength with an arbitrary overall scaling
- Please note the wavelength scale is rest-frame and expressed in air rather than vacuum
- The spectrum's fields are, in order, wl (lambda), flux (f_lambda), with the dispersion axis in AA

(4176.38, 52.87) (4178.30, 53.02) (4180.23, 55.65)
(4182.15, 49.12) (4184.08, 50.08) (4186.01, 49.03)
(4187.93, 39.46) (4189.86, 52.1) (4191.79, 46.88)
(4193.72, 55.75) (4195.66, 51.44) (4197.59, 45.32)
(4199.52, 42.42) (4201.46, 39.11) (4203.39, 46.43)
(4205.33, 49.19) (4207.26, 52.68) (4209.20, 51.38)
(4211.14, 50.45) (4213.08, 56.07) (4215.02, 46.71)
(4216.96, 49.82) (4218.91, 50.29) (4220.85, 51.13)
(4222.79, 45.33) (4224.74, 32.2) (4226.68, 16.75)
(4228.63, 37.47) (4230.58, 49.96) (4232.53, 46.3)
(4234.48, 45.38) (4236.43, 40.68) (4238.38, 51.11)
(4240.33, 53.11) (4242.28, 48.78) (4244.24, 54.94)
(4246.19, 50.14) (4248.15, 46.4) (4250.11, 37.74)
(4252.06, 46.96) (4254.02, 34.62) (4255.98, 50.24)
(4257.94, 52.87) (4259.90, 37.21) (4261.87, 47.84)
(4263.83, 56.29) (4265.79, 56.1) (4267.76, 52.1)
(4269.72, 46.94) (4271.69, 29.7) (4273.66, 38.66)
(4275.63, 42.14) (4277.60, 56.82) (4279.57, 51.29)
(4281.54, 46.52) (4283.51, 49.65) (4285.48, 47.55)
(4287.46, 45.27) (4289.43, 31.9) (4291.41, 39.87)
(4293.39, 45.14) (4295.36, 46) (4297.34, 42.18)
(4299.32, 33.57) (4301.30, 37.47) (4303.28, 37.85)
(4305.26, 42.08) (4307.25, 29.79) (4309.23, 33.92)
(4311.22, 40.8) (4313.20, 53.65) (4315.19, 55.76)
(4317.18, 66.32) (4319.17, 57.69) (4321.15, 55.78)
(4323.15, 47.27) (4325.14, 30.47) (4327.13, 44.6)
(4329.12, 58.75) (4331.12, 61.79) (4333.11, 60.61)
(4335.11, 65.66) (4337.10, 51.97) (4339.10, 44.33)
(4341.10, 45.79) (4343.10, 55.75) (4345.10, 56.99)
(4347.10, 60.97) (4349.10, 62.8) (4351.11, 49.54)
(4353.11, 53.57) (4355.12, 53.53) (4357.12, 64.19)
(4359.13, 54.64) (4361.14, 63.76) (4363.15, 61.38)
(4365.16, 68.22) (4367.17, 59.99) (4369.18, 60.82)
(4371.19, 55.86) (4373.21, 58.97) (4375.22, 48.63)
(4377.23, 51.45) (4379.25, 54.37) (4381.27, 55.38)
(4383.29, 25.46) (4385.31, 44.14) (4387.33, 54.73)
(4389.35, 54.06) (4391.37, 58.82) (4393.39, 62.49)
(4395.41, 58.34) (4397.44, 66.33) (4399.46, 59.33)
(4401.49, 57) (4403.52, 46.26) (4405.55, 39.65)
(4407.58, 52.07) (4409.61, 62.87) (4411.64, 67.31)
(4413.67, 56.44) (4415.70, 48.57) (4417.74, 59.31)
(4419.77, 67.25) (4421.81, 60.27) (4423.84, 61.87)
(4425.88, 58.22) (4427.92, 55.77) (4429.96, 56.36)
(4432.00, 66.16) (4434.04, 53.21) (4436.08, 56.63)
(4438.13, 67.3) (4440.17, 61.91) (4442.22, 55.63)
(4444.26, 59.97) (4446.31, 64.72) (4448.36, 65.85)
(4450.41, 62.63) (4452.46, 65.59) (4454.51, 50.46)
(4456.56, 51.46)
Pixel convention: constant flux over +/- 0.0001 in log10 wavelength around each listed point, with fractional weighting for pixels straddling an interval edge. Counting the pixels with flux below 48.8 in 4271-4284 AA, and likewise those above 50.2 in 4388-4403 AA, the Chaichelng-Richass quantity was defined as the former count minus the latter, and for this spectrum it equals -3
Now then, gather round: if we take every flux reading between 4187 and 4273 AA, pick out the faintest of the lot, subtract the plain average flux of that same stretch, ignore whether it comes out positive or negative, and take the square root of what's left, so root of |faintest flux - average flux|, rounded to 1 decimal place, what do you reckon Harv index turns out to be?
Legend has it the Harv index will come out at 5.4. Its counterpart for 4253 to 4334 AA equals 4.1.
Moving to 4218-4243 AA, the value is 5.2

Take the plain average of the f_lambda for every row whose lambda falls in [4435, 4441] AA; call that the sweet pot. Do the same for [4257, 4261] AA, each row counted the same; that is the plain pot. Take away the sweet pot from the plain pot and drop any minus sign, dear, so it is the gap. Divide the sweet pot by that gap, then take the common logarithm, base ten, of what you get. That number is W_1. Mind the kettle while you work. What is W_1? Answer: 0.56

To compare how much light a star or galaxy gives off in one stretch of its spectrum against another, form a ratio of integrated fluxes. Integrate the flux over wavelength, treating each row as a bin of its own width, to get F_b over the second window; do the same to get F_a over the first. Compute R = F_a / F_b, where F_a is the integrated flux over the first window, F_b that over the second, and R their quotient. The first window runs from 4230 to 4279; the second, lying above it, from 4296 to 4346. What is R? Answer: 0.95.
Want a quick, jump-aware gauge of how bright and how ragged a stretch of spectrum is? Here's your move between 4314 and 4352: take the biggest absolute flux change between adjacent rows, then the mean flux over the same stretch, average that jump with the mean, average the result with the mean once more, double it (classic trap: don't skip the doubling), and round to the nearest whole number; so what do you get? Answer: 90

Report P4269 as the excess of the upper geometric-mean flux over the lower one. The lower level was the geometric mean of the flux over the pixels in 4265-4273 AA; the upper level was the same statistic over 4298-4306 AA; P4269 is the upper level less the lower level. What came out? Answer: -7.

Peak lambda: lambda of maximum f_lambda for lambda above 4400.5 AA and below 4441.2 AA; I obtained 4411.64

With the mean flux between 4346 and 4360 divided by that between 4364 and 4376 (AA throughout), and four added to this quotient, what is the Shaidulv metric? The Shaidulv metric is 4.97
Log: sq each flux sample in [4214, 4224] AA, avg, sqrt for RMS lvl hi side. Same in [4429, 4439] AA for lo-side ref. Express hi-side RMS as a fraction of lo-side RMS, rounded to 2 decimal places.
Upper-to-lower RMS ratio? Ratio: 0.81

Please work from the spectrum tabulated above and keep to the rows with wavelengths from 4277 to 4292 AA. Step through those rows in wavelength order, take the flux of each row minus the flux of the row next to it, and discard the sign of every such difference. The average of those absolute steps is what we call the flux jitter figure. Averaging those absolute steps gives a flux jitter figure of 5.6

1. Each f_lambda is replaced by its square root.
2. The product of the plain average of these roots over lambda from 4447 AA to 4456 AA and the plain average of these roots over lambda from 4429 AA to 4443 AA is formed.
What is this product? 60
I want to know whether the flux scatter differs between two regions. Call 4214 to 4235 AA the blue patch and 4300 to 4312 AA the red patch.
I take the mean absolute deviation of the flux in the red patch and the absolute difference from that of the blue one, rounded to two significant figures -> 4.2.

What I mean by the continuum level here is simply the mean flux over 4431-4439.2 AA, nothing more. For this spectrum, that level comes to 61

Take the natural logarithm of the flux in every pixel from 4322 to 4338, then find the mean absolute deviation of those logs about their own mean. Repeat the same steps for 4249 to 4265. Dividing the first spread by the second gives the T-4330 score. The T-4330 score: 1.2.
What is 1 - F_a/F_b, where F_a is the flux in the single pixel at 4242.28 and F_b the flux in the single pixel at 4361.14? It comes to 0.23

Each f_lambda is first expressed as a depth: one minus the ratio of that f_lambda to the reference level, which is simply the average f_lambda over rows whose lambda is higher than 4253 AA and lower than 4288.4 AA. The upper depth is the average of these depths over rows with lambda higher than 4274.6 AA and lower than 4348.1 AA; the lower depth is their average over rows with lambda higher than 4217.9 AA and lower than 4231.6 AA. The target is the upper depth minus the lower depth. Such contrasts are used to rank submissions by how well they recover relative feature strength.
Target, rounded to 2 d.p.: -0.16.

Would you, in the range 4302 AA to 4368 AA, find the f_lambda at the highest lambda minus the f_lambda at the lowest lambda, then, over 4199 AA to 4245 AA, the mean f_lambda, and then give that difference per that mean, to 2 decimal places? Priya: 0.48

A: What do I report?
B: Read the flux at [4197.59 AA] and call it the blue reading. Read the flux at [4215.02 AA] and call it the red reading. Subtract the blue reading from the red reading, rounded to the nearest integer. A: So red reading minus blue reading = 1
